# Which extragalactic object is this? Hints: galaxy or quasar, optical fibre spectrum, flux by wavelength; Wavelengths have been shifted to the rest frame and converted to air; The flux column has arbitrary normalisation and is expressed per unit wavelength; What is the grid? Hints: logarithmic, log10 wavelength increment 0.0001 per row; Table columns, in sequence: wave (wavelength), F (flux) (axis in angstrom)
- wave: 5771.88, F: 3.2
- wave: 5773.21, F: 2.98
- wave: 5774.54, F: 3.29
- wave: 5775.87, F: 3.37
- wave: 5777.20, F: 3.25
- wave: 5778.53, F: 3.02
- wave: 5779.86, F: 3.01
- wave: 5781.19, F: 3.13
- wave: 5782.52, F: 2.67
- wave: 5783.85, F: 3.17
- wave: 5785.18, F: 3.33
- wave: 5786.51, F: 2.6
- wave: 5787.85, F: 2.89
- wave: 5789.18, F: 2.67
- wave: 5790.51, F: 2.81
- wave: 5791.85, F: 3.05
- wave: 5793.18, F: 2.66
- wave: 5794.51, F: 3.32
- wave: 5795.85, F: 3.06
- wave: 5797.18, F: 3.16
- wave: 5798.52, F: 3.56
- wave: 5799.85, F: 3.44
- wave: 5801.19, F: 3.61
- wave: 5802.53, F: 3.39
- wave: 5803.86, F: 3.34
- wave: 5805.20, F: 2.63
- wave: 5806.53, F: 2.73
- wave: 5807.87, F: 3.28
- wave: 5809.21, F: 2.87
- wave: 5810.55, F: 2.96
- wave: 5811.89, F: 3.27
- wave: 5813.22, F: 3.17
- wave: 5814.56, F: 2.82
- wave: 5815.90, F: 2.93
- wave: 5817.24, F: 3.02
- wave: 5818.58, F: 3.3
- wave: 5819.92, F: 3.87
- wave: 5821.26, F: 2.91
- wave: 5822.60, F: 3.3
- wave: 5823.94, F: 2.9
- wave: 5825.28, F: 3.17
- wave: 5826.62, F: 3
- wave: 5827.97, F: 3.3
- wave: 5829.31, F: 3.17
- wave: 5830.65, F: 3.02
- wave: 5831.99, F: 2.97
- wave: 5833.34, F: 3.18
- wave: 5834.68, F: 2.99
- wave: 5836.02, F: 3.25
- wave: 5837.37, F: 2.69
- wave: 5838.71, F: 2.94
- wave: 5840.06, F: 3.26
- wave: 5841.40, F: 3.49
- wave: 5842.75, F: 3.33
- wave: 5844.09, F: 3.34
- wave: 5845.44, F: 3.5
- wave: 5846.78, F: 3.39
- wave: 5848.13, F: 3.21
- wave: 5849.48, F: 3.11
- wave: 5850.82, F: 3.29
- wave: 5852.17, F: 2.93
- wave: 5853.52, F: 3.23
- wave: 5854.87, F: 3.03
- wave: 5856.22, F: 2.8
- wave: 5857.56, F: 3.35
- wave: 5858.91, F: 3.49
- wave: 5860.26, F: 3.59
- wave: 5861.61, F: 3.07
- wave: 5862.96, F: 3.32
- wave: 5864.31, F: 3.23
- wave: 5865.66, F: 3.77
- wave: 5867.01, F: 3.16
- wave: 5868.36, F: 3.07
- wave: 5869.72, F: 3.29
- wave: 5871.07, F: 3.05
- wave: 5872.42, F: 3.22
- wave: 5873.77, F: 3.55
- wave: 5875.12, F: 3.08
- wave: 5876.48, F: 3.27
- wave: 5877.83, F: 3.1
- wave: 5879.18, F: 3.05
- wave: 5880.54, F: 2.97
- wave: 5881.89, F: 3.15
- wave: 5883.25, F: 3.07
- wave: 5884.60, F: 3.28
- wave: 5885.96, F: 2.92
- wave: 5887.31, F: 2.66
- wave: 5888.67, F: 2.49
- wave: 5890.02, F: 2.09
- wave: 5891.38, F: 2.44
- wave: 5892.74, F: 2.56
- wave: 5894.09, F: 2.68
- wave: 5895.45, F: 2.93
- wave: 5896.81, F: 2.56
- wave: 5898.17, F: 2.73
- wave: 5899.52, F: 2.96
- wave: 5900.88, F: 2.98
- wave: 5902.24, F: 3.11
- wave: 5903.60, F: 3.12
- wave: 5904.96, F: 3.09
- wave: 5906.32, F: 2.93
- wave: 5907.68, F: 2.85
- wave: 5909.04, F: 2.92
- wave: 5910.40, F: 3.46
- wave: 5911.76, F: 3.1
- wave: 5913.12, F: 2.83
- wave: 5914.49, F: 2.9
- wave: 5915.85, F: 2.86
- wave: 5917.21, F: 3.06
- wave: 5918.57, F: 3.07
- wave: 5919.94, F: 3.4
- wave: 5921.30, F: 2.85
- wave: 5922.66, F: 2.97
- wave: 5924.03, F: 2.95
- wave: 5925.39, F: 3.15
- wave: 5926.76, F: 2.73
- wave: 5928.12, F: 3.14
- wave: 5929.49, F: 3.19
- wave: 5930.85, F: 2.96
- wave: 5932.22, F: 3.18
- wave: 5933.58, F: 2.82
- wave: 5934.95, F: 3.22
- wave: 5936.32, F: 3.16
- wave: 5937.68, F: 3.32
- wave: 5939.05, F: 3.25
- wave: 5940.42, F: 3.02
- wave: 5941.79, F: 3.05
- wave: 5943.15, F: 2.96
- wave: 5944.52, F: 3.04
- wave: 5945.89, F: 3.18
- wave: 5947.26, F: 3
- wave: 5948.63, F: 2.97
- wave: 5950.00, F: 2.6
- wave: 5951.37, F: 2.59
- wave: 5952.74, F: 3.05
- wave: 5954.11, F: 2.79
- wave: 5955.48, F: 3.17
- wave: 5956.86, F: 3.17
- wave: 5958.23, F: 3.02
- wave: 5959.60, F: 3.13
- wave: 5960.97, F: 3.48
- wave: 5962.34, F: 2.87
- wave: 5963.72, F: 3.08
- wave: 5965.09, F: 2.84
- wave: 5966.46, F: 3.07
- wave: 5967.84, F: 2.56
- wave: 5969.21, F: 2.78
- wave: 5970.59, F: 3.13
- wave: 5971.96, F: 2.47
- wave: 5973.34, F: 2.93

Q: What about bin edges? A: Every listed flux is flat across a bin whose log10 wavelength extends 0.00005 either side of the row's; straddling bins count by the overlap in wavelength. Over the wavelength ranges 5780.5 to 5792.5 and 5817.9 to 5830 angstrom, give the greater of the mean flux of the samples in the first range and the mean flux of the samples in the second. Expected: 3.21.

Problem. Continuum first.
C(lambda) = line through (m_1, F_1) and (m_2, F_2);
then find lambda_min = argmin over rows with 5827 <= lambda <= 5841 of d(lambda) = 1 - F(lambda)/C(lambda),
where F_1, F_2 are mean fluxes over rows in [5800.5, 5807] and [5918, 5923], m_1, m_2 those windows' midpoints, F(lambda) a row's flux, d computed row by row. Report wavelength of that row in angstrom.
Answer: 5827.97 angstrom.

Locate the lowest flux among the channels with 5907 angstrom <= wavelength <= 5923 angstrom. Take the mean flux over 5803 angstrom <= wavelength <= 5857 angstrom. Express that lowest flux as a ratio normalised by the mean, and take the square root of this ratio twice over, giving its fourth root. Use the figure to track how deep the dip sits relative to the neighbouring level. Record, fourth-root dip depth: 0.976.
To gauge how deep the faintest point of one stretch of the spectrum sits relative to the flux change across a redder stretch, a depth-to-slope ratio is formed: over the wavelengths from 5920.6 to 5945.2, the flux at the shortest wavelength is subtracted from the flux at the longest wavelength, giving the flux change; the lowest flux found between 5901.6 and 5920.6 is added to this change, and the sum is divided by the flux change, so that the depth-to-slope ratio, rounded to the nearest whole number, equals 16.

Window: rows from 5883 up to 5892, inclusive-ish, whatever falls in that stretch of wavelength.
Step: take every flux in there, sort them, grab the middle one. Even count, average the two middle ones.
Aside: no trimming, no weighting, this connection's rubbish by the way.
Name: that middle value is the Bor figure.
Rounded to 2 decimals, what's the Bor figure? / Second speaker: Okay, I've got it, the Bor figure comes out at 2.66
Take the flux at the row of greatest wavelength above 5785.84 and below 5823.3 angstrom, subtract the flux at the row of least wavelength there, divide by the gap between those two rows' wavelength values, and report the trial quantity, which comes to 0.02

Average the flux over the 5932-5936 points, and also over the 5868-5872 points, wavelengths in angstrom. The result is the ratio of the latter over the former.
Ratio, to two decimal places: 1.02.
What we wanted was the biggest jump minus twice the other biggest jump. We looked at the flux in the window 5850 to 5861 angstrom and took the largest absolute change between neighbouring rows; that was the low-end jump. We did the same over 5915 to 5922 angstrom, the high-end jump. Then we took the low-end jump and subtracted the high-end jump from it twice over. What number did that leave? -0.55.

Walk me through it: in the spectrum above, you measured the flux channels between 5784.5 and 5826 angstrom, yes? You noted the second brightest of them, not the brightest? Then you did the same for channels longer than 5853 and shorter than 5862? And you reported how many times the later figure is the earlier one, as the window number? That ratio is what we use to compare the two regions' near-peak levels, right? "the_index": 0.97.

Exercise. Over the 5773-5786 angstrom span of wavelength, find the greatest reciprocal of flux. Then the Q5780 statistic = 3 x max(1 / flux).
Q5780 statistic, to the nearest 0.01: 1.12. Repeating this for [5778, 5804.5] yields 1.15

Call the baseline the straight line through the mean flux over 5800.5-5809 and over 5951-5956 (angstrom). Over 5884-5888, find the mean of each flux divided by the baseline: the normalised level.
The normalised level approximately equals 0.98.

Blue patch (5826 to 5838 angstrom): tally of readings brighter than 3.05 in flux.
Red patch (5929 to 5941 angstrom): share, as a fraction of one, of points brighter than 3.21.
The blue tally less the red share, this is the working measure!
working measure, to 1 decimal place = 3.7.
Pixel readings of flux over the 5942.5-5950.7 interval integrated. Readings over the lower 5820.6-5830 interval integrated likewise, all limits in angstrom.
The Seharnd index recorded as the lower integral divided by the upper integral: 1.20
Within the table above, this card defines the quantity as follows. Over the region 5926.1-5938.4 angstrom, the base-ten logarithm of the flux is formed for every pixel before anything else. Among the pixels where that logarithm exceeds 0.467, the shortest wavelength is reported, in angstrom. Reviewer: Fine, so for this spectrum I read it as 5928.12 angstrom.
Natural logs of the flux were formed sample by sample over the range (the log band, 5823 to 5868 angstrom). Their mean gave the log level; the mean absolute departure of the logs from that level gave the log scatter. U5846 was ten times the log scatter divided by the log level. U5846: 0.49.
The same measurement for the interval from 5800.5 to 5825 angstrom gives 0.74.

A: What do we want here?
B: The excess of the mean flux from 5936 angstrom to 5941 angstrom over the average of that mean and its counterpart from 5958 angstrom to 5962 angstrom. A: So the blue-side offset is -0.01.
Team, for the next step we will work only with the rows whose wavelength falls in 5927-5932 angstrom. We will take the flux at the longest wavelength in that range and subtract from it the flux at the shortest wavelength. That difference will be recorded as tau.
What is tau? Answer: -0.2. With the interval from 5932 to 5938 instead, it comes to 0.1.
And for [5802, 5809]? -0.1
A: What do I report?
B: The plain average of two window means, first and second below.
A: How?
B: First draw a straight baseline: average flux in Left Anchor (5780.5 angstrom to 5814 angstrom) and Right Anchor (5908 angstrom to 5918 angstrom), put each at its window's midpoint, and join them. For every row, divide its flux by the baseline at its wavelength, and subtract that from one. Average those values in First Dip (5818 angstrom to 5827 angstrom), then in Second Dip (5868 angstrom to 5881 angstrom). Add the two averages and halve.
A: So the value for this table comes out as -0.05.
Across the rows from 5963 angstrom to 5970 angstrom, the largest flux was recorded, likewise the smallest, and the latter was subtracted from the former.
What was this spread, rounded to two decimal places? 0.52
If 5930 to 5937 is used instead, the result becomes 0.40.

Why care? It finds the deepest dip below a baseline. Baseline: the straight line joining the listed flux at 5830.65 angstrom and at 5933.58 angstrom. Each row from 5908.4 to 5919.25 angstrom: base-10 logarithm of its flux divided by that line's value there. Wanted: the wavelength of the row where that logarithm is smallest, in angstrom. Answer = 5913.12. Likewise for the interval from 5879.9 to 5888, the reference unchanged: 5887.31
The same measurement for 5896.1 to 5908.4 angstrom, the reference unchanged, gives 5896.81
